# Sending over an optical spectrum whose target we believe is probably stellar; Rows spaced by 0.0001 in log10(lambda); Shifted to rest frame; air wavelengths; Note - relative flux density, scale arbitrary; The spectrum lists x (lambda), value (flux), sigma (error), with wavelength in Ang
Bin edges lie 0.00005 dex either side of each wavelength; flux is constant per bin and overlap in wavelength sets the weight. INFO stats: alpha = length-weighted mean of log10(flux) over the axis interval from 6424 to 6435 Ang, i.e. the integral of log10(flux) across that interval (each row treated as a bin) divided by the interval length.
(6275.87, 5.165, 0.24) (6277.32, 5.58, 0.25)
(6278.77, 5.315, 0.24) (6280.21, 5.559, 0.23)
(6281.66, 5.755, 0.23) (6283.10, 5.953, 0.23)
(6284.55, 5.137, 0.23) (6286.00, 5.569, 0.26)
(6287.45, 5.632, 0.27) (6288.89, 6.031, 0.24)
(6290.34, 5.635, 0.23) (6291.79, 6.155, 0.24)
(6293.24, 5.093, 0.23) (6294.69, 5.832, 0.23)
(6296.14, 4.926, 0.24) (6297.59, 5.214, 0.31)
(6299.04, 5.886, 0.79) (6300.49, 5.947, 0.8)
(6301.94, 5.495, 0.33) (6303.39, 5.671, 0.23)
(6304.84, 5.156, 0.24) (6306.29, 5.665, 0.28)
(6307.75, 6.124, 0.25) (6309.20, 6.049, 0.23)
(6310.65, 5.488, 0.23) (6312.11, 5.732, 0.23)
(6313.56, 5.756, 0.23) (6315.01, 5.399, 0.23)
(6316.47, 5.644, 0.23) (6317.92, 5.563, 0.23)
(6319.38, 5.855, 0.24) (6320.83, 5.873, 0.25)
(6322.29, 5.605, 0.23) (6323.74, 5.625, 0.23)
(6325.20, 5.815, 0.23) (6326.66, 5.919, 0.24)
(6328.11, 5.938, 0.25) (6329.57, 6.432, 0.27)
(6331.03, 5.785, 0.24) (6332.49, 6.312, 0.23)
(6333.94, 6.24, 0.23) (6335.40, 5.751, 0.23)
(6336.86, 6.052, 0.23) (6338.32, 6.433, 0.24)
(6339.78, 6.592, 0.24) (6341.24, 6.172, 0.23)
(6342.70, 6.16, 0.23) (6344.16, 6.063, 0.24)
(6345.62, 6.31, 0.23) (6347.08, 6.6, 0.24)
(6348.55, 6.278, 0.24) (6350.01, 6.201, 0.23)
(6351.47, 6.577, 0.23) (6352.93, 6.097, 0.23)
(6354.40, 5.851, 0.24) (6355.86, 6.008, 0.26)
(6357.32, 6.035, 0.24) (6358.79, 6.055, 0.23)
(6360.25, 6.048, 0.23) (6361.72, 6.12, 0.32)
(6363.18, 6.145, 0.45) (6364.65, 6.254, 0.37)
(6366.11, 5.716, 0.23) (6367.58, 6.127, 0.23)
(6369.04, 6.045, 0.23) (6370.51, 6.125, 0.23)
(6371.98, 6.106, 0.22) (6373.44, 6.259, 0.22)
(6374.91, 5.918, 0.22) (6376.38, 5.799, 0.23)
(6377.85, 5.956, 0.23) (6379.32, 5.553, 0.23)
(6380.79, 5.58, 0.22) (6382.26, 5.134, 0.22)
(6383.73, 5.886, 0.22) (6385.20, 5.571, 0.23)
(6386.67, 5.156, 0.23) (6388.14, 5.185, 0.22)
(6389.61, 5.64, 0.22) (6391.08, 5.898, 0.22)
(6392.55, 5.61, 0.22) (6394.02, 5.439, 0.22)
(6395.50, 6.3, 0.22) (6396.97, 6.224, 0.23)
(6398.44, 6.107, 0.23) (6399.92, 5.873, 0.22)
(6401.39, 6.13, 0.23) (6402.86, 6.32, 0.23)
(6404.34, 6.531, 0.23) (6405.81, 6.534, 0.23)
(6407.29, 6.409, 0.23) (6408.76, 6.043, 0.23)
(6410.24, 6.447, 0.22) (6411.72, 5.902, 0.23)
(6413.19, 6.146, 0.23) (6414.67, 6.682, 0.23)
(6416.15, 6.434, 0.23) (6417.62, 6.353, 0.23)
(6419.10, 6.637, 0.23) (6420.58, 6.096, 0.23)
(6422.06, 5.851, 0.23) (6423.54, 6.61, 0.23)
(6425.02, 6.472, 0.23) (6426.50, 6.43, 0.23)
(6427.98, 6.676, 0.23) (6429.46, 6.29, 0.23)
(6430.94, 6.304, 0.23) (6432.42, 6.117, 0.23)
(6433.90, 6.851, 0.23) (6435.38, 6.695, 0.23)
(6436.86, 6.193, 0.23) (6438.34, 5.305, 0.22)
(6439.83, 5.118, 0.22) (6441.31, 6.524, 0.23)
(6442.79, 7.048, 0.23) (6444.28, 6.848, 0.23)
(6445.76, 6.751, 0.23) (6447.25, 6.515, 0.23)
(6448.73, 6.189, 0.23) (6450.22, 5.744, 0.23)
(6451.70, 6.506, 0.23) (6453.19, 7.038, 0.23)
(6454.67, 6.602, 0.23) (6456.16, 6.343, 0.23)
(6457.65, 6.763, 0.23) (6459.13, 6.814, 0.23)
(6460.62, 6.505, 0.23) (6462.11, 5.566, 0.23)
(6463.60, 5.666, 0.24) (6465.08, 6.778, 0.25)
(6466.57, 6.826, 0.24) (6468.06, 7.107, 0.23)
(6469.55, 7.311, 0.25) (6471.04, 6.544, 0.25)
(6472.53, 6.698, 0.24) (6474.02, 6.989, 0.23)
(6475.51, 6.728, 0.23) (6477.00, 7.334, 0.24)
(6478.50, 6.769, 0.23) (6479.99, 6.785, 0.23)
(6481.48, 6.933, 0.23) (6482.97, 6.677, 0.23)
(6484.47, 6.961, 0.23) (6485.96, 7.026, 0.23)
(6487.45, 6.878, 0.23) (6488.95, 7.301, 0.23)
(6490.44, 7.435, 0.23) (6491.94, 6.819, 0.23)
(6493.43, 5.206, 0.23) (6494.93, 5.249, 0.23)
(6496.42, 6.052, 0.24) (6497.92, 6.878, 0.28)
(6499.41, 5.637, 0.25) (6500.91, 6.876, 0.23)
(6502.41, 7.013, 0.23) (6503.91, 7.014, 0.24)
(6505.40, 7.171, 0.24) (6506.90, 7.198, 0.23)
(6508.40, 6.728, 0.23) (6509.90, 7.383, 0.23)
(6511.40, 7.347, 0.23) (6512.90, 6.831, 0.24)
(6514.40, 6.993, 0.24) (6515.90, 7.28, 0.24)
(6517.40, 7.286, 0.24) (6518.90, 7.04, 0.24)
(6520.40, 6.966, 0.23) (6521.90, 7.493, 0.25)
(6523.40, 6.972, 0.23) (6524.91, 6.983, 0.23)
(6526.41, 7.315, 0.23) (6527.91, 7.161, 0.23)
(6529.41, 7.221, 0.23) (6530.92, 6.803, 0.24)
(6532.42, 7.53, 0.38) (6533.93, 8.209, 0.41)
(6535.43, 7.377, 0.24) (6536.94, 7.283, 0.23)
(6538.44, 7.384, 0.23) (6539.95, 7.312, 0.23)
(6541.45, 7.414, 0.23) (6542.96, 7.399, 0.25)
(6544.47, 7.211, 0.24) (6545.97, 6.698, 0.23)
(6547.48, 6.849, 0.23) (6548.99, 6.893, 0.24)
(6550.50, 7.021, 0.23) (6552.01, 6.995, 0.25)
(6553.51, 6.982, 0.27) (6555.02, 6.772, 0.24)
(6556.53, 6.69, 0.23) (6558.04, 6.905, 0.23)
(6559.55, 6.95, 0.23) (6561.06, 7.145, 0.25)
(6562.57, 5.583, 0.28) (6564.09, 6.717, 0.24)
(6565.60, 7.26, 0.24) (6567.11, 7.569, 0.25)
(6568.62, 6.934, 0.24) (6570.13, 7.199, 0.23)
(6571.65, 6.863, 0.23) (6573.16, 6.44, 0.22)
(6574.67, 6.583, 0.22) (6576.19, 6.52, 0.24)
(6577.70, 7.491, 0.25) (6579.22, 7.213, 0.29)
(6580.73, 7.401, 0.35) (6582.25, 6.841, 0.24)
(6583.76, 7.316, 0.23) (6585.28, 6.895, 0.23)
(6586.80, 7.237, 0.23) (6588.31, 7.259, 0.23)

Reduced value 0.810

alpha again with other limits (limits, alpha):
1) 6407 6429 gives 0.802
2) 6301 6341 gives 0.767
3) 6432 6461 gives 0.807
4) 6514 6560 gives 0.854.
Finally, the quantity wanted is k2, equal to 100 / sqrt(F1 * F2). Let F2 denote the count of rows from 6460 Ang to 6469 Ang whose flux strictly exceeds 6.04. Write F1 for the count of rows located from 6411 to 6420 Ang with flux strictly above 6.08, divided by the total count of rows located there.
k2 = 55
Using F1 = 0.8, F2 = 4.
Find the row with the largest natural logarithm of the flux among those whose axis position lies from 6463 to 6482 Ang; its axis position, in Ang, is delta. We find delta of 6477.00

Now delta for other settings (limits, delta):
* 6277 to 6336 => 6329.57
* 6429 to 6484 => 6477.00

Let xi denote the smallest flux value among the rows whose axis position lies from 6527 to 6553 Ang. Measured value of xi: 6.698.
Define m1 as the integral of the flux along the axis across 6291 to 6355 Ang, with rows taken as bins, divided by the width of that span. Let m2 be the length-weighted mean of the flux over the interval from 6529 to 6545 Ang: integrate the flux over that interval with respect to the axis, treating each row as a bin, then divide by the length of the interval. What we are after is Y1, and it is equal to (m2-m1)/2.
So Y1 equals 0.7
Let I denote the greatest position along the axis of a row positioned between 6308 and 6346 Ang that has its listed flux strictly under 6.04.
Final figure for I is 6335.40 Ang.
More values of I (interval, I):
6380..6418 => 6411.72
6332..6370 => 6366.11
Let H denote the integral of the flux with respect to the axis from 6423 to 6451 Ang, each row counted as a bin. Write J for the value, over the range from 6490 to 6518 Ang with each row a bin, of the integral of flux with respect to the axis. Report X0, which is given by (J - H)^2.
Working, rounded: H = 178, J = 189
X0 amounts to 123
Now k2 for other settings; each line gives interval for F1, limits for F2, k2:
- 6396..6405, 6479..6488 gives 45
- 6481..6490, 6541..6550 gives 41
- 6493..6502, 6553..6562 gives 71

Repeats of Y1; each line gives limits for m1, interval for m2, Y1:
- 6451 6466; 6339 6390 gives -0.2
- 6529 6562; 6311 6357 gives -0.6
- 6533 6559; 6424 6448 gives -0.4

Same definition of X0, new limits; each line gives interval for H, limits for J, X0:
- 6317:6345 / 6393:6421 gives 41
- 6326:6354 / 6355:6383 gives 52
